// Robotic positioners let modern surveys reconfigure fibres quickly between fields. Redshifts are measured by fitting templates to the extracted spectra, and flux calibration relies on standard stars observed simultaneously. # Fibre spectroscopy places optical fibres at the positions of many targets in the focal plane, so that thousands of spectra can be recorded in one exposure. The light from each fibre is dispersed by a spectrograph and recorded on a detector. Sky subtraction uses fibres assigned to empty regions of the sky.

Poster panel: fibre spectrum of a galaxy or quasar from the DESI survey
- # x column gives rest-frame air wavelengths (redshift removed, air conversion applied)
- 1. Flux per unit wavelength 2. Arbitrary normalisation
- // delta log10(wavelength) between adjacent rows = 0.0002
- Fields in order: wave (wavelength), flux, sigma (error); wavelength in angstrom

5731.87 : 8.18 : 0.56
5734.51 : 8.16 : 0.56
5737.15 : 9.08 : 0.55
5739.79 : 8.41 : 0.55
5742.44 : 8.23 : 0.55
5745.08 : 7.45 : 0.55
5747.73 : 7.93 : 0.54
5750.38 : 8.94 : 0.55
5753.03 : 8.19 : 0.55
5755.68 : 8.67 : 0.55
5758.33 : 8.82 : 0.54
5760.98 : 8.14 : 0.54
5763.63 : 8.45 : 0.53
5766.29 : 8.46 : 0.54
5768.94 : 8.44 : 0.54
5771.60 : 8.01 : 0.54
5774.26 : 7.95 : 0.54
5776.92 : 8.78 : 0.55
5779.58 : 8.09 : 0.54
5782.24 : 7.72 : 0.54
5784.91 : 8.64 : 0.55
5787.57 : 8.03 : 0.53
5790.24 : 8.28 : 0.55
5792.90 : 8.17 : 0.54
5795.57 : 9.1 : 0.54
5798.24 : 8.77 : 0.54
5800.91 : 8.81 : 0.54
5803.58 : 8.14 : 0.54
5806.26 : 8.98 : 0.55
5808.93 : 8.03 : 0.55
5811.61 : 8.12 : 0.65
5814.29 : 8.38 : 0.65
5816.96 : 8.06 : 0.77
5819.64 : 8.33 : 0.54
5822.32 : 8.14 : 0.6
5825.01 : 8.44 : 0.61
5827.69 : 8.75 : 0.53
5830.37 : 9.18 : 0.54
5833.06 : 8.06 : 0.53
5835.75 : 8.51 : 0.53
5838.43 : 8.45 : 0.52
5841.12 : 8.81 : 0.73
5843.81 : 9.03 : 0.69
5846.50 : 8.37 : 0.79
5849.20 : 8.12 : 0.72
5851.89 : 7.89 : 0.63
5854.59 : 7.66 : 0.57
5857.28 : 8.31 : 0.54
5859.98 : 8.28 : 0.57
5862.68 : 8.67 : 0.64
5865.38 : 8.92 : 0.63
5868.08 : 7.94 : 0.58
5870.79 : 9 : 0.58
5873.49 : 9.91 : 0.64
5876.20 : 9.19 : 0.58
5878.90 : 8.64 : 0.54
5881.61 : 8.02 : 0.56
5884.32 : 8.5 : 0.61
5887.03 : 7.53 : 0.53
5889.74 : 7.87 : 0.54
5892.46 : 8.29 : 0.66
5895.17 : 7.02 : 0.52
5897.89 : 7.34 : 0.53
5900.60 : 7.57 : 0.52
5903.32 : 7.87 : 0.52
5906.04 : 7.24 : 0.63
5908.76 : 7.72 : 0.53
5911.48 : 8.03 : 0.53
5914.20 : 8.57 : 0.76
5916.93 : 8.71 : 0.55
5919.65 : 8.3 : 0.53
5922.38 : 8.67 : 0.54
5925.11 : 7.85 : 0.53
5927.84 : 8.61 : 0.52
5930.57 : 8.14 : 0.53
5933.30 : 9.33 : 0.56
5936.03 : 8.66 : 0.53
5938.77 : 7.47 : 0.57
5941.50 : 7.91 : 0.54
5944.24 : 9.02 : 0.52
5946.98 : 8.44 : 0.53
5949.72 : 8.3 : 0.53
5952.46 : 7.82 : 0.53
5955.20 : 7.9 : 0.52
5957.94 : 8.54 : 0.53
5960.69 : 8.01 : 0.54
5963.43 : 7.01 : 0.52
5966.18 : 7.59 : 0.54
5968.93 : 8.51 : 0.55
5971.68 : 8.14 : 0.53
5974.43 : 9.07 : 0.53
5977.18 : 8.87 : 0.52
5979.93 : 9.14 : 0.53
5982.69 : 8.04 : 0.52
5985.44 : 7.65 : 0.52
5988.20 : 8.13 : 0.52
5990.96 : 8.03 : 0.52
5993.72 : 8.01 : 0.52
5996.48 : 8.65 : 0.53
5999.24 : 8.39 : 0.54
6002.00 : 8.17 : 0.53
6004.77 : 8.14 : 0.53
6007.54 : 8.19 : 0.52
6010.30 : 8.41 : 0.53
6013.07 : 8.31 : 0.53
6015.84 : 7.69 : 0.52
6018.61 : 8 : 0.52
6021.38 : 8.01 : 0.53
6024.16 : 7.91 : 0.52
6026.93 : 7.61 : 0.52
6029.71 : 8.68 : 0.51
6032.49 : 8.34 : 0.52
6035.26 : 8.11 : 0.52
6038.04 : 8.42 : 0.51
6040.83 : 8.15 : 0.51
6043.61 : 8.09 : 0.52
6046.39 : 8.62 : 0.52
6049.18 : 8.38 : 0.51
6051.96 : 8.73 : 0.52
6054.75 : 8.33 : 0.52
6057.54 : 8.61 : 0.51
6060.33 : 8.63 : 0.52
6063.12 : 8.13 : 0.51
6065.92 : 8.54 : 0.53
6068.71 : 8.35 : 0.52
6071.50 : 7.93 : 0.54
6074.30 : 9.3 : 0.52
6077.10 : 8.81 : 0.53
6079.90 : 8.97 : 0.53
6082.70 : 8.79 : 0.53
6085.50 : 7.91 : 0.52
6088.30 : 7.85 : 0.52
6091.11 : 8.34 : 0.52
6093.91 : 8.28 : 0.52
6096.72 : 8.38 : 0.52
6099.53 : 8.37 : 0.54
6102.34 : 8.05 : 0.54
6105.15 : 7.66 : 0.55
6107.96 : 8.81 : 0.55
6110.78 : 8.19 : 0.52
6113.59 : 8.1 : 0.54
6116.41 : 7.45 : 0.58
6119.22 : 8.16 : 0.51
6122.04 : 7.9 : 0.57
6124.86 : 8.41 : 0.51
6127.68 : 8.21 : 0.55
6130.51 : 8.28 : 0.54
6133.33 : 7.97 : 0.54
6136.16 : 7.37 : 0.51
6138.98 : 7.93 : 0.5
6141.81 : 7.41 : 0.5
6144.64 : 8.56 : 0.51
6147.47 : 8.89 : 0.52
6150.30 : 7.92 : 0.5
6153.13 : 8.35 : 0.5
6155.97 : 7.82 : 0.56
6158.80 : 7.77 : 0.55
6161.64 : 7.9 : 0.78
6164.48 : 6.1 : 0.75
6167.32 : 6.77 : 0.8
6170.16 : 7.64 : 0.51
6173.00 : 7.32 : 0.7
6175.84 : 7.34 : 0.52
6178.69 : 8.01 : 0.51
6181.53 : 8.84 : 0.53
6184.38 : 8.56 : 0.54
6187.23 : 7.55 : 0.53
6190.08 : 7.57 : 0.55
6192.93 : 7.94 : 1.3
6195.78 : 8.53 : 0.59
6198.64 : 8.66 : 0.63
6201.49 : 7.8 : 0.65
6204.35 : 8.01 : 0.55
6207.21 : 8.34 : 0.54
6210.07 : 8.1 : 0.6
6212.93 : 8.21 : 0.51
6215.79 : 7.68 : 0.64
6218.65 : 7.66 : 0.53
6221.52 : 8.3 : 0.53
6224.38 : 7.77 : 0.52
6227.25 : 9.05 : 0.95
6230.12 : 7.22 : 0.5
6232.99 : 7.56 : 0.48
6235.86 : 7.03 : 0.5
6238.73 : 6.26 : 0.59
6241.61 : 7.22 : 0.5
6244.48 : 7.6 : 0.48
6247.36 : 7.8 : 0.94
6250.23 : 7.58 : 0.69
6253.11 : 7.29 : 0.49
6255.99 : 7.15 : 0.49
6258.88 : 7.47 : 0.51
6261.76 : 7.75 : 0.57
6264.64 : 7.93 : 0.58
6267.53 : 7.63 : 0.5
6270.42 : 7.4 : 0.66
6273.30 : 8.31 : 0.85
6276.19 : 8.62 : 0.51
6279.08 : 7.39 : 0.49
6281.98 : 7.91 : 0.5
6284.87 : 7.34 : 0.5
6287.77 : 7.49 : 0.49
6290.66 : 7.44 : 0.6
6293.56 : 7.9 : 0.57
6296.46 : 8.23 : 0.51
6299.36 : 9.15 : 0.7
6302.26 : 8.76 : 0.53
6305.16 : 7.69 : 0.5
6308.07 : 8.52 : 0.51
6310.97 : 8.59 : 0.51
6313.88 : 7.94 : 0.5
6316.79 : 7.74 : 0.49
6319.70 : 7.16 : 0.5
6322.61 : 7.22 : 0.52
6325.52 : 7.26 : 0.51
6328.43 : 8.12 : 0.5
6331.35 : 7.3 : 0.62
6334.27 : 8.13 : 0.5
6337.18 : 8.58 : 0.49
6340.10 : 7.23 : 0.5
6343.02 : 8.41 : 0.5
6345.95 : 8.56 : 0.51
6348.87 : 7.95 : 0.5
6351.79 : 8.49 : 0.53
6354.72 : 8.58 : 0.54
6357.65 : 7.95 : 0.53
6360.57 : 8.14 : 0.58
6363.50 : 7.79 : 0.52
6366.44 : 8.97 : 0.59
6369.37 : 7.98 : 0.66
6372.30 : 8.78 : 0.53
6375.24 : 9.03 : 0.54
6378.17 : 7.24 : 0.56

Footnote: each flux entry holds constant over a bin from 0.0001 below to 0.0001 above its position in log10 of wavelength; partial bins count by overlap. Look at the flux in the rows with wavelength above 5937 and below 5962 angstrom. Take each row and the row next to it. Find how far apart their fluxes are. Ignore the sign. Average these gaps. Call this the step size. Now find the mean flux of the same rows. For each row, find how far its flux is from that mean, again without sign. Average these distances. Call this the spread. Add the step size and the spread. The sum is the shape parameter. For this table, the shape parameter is 0.87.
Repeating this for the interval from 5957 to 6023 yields 0.75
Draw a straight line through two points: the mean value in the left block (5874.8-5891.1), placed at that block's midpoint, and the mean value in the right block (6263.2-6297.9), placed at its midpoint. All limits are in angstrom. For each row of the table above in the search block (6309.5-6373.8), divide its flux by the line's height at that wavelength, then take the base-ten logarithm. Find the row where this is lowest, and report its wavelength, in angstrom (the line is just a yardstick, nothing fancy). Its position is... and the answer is 6319.70 angstrom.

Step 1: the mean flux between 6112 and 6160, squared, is 64.5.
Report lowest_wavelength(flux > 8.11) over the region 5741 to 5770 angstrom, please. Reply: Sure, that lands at 5742.44 angstrom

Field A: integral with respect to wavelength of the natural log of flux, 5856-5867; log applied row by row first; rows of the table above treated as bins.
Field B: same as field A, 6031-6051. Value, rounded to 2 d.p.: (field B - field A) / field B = 0.44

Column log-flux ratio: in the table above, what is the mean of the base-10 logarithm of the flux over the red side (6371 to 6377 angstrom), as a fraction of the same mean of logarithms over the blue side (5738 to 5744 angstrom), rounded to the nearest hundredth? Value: 1.03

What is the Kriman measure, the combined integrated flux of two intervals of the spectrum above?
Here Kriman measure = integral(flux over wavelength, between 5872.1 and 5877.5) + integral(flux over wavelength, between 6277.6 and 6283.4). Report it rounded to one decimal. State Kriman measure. 95.9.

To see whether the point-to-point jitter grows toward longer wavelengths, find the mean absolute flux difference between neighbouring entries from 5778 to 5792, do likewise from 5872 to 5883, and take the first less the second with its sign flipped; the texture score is 0.1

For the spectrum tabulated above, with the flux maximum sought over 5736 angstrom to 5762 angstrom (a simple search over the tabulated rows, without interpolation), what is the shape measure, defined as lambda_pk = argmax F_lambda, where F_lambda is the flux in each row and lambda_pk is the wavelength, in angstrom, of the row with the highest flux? 5737.15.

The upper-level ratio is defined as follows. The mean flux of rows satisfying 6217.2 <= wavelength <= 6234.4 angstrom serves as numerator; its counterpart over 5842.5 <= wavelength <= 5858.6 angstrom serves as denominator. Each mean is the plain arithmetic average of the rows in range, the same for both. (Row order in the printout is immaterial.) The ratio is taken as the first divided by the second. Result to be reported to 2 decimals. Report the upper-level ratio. 0.96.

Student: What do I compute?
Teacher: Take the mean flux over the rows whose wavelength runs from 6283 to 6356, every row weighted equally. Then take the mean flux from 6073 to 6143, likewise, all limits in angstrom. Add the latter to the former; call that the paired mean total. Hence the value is 16.2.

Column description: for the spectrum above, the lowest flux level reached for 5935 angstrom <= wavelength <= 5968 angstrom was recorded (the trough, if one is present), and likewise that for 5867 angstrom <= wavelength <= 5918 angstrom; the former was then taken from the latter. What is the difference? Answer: 0.0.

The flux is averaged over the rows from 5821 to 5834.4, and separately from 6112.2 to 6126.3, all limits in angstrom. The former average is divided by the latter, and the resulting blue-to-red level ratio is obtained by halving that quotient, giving 0.53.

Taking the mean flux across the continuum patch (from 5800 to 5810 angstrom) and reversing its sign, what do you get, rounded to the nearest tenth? -8.5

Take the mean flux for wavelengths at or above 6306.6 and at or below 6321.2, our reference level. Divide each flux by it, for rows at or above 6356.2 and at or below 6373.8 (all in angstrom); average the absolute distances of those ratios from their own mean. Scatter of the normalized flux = 0.051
